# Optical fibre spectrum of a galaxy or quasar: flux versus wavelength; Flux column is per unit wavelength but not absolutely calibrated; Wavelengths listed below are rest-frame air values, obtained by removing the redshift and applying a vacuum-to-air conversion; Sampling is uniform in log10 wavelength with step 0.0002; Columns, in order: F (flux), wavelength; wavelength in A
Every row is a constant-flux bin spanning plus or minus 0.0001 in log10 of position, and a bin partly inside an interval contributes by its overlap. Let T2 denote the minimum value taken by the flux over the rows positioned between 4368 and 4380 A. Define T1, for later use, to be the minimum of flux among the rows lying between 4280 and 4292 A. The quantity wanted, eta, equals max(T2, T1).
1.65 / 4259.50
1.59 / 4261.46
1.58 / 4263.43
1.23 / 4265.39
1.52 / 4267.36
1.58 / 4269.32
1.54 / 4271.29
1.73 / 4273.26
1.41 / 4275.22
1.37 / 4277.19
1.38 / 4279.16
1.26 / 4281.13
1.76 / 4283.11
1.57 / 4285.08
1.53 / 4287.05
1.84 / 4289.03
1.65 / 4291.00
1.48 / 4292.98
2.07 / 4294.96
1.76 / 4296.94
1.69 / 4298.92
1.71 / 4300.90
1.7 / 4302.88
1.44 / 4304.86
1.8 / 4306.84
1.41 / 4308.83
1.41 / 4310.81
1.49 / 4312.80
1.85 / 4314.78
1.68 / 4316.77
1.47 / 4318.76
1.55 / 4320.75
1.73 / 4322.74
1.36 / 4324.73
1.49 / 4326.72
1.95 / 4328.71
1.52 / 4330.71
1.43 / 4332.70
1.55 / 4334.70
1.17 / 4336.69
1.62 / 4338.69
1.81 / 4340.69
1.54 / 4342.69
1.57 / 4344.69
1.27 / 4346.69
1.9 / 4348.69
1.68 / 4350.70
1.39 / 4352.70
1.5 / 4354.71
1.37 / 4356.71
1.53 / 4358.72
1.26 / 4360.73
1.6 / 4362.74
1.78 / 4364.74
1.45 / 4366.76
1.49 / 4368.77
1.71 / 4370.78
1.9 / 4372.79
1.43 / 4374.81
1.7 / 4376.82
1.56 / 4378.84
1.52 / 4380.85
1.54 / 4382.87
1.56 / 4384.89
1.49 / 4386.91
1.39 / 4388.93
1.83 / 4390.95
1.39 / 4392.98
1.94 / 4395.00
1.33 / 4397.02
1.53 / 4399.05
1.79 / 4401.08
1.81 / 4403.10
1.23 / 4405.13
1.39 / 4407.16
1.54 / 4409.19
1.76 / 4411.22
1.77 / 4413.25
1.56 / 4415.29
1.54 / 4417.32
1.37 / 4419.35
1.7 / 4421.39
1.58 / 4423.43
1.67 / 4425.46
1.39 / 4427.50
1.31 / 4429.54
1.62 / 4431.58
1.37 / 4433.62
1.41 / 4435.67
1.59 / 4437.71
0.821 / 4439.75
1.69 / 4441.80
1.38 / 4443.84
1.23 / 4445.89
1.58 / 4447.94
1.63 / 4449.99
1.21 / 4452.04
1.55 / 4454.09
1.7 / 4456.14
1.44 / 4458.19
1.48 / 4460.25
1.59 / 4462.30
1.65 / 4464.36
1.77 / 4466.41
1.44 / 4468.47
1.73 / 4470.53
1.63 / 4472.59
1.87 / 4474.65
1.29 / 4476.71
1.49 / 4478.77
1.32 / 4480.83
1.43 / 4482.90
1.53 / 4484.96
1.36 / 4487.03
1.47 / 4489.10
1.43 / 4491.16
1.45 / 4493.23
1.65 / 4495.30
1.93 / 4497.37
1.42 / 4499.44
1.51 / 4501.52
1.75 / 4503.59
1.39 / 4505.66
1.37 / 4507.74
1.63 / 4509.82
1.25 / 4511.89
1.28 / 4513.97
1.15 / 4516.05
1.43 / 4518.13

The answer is 1.43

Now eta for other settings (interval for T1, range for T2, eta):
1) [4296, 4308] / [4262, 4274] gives 1.44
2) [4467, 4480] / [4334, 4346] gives 1.29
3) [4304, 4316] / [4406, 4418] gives 1.41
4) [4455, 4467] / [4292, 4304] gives 1.48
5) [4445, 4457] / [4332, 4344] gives 1.21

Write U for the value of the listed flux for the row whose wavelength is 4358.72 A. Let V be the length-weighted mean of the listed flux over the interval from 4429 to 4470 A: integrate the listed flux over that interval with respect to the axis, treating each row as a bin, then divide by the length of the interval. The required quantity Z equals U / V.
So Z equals 1.04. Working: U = 1.53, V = 1.48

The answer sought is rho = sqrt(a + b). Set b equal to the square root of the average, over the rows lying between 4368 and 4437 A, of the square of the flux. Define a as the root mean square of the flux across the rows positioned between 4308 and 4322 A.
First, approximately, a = 1.56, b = 1.57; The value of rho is 1.77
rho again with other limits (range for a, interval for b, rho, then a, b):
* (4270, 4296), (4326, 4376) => 1.78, 1.60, 1.57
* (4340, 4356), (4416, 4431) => 1.76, 1.59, 1.52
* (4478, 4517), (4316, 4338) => 1.74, 1.47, 1.55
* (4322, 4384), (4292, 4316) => 1.80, 1.57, 1.66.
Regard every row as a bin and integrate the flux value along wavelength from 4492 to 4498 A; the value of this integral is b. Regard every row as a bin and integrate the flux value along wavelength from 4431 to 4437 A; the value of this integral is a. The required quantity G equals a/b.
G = 0.88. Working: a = 8.8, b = 9.9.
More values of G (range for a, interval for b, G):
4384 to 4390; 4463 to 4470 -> 0.78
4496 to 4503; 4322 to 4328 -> 1.23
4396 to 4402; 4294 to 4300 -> 0.84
